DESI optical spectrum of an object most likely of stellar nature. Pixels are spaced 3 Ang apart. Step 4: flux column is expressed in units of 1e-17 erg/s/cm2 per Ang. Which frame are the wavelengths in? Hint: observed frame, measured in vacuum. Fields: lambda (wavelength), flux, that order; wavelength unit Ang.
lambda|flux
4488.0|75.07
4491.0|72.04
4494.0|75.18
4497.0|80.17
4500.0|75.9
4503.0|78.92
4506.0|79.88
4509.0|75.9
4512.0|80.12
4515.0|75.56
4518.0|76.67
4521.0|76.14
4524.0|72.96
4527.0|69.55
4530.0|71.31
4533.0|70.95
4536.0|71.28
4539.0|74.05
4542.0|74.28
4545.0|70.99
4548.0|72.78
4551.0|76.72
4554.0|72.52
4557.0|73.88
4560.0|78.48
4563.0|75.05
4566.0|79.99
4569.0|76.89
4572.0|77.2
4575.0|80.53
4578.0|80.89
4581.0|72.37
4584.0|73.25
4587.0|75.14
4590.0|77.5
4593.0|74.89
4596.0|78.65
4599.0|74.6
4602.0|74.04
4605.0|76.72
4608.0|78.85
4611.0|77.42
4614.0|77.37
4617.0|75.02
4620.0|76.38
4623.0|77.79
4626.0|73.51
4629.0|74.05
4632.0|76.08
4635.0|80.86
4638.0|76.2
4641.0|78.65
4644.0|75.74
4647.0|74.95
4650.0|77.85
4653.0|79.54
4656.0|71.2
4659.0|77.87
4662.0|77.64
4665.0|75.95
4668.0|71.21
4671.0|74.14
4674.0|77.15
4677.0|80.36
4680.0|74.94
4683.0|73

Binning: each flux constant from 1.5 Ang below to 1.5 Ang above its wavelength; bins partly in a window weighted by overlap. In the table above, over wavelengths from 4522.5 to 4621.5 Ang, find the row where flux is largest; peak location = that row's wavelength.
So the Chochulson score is 4578.0 Ang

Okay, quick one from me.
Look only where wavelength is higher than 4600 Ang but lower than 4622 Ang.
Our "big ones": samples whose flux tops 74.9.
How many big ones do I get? 6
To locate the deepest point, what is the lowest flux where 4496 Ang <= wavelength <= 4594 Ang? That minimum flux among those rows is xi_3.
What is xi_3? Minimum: 69.55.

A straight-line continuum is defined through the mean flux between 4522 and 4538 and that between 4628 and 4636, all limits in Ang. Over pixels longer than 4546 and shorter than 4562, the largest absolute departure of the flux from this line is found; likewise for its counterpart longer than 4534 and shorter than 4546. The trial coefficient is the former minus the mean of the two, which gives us 1.6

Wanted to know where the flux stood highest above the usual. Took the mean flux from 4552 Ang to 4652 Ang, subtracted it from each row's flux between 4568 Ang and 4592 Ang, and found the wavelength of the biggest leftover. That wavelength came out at 4578.0 Ang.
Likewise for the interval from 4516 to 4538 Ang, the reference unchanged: 4518.0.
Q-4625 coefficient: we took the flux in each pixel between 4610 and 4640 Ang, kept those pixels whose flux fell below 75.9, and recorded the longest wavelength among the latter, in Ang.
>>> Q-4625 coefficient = 4629.0 Ang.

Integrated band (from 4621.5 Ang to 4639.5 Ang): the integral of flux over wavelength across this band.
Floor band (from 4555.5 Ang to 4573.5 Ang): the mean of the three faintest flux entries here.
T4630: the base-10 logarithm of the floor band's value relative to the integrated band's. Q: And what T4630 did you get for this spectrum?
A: -1.26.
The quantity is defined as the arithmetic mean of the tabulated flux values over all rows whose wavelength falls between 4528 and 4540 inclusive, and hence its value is 72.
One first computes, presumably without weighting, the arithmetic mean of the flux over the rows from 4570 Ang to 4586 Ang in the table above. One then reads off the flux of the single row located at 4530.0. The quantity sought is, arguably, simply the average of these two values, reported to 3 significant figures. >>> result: 74.1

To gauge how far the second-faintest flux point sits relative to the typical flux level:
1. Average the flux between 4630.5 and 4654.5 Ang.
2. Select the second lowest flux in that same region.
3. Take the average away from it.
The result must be -1.7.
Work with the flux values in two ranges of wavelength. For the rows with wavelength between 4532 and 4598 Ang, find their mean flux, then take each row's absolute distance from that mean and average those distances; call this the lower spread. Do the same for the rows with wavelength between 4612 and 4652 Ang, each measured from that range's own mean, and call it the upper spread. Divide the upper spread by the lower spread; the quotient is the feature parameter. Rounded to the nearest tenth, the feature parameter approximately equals 0.6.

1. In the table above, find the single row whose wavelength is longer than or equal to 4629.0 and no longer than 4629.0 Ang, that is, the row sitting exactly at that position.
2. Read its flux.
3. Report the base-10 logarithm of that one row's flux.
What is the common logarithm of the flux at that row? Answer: 1.87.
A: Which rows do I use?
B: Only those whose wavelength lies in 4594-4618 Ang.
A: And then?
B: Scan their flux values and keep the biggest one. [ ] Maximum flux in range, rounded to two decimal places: 78.85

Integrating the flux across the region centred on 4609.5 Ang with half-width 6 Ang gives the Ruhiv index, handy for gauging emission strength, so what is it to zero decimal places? 931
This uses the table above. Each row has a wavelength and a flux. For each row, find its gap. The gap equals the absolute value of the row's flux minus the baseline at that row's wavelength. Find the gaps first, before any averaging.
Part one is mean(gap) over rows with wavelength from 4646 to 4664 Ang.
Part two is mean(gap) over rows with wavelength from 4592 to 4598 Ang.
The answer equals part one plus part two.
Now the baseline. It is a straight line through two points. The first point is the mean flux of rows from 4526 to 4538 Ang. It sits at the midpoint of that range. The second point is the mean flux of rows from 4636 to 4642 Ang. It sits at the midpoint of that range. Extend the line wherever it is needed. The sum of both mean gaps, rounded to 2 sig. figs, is 4.4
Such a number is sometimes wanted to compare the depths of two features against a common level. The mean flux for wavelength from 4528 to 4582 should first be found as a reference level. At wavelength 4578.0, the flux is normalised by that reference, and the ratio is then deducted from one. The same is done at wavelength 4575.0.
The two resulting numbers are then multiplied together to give 0.0058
